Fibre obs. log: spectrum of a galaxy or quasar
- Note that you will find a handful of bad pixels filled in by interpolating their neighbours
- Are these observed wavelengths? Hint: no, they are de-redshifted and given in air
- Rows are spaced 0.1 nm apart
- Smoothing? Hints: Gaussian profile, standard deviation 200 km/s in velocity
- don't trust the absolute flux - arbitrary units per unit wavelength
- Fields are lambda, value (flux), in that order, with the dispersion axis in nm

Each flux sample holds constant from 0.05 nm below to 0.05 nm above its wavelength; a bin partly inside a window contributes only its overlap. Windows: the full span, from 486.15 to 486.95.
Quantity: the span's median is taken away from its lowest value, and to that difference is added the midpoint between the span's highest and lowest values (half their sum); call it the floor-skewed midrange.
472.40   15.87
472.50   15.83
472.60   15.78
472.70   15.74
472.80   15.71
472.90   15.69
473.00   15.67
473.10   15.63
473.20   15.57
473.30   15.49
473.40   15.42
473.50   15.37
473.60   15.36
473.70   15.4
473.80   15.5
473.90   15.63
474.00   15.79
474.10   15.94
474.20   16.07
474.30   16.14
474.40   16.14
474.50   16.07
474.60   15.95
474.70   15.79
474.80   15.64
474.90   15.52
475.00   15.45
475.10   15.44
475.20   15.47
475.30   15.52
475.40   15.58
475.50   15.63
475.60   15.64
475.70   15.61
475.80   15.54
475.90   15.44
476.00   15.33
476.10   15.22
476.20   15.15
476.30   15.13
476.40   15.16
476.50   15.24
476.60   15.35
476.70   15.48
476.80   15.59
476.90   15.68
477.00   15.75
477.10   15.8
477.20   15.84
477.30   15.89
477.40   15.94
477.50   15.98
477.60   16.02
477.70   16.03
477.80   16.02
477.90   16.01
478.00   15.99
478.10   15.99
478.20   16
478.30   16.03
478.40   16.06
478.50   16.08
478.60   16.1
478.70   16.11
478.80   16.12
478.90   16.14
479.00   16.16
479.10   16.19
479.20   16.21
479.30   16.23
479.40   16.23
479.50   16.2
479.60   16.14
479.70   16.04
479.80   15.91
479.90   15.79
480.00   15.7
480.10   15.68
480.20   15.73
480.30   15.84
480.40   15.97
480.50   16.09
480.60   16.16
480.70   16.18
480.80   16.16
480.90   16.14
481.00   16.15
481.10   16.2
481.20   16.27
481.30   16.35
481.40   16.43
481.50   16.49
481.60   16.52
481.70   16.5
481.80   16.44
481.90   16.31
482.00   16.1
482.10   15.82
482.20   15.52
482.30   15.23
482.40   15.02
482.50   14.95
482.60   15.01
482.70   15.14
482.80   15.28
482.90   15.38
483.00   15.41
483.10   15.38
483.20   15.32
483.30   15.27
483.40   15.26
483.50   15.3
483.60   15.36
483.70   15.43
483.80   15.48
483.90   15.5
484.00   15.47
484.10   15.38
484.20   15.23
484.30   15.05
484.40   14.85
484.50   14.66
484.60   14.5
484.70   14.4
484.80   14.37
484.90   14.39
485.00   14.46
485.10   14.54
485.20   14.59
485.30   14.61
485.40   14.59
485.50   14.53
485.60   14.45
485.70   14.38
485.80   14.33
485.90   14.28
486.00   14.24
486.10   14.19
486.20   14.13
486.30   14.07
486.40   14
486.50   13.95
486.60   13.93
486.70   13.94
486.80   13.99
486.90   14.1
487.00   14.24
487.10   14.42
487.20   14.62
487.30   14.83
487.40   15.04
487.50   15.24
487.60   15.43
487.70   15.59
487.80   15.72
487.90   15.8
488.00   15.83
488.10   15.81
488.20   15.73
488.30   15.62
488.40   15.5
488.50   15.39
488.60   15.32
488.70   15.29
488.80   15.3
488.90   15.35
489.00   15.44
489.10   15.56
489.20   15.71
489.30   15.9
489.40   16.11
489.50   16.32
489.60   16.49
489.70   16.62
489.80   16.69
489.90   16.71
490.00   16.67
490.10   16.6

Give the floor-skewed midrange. 14.0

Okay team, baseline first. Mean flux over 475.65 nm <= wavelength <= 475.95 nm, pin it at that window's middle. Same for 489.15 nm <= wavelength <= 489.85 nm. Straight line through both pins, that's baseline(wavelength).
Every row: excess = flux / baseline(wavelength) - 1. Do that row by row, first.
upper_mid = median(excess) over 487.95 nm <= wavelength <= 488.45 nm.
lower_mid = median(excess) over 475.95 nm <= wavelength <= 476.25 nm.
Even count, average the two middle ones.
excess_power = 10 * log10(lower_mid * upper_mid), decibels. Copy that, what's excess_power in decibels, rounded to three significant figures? -32.2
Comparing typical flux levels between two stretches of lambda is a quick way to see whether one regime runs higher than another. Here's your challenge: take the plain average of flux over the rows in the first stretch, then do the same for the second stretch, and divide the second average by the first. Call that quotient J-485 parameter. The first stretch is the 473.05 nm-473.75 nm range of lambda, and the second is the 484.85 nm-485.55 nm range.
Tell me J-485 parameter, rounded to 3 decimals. 0.940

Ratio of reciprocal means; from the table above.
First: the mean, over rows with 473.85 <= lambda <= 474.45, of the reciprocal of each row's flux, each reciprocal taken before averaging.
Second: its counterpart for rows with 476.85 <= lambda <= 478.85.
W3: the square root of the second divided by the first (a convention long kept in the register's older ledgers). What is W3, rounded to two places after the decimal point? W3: 1.00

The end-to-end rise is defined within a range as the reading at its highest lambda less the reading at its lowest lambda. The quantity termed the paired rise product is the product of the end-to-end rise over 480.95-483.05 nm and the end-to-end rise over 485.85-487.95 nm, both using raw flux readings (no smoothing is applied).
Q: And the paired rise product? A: -1.1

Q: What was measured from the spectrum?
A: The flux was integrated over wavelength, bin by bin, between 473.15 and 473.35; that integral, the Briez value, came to 3.11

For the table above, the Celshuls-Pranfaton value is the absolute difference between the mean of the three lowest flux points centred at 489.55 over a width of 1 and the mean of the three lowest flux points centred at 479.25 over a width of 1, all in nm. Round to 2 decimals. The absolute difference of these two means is 0.38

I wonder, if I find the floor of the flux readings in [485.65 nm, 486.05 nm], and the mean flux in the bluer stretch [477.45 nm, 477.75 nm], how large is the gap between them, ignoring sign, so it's 1.8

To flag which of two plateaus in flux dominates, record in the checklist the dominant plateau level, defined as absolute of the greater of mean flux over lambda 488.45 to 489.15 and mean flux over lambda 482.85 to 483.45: 15.4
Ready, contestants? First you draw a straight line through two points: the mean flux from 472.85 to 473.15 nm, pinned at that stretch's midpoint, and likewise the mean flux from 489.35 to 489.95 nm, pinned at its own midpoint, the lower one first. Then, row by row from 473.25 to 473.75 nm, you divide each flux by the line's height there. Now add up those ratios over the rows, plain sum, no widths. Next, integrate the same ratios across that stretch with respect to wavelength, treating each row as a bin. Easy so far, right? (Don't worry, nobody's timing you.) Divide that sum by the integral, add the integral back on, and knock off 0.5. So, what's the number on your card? 10.0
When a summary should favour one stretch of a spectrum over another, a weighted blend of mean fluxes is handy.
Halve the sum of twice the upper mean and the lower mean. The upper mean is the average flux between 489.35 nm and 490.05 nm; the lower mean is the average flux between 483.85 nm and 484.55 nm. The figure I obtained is 24.1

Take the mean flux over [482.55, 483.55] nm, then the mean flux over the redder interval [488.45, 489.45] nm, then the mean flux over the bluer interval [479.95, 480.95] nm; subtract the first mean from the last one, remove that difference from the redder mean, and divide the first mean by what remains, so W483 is 1.03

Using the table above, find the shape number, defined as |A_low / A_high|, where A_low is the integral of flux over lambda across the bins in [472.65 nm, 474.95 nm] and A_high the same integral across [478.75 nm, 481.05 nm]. 0.98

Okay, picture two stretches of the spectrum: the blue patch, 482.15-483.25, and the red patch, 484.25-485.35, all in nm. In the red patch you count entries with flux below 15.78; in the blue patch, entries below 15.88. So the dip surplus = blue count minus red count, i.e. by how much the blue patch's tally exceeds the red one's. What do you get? 0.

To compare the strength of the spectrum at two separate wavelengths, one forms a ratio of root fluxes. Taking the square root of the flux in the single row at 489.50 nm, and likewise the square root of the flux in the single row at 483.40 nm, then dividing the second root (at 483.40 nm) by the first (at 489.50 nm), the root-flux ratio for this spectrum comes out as 0.967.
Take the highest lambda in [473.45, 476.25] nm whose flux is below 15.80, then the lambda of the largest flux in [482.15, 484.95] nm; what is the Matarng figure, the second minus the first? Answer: 6.00 nm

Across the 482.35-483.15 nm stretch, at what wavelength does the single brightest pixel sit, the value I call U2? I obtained 483.00 nm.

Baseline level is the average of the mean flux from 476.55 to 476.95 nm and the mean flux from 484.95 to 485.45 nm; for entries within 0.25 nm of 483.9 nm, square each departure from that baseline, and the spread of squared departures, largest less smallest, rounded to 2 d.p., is 0.10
